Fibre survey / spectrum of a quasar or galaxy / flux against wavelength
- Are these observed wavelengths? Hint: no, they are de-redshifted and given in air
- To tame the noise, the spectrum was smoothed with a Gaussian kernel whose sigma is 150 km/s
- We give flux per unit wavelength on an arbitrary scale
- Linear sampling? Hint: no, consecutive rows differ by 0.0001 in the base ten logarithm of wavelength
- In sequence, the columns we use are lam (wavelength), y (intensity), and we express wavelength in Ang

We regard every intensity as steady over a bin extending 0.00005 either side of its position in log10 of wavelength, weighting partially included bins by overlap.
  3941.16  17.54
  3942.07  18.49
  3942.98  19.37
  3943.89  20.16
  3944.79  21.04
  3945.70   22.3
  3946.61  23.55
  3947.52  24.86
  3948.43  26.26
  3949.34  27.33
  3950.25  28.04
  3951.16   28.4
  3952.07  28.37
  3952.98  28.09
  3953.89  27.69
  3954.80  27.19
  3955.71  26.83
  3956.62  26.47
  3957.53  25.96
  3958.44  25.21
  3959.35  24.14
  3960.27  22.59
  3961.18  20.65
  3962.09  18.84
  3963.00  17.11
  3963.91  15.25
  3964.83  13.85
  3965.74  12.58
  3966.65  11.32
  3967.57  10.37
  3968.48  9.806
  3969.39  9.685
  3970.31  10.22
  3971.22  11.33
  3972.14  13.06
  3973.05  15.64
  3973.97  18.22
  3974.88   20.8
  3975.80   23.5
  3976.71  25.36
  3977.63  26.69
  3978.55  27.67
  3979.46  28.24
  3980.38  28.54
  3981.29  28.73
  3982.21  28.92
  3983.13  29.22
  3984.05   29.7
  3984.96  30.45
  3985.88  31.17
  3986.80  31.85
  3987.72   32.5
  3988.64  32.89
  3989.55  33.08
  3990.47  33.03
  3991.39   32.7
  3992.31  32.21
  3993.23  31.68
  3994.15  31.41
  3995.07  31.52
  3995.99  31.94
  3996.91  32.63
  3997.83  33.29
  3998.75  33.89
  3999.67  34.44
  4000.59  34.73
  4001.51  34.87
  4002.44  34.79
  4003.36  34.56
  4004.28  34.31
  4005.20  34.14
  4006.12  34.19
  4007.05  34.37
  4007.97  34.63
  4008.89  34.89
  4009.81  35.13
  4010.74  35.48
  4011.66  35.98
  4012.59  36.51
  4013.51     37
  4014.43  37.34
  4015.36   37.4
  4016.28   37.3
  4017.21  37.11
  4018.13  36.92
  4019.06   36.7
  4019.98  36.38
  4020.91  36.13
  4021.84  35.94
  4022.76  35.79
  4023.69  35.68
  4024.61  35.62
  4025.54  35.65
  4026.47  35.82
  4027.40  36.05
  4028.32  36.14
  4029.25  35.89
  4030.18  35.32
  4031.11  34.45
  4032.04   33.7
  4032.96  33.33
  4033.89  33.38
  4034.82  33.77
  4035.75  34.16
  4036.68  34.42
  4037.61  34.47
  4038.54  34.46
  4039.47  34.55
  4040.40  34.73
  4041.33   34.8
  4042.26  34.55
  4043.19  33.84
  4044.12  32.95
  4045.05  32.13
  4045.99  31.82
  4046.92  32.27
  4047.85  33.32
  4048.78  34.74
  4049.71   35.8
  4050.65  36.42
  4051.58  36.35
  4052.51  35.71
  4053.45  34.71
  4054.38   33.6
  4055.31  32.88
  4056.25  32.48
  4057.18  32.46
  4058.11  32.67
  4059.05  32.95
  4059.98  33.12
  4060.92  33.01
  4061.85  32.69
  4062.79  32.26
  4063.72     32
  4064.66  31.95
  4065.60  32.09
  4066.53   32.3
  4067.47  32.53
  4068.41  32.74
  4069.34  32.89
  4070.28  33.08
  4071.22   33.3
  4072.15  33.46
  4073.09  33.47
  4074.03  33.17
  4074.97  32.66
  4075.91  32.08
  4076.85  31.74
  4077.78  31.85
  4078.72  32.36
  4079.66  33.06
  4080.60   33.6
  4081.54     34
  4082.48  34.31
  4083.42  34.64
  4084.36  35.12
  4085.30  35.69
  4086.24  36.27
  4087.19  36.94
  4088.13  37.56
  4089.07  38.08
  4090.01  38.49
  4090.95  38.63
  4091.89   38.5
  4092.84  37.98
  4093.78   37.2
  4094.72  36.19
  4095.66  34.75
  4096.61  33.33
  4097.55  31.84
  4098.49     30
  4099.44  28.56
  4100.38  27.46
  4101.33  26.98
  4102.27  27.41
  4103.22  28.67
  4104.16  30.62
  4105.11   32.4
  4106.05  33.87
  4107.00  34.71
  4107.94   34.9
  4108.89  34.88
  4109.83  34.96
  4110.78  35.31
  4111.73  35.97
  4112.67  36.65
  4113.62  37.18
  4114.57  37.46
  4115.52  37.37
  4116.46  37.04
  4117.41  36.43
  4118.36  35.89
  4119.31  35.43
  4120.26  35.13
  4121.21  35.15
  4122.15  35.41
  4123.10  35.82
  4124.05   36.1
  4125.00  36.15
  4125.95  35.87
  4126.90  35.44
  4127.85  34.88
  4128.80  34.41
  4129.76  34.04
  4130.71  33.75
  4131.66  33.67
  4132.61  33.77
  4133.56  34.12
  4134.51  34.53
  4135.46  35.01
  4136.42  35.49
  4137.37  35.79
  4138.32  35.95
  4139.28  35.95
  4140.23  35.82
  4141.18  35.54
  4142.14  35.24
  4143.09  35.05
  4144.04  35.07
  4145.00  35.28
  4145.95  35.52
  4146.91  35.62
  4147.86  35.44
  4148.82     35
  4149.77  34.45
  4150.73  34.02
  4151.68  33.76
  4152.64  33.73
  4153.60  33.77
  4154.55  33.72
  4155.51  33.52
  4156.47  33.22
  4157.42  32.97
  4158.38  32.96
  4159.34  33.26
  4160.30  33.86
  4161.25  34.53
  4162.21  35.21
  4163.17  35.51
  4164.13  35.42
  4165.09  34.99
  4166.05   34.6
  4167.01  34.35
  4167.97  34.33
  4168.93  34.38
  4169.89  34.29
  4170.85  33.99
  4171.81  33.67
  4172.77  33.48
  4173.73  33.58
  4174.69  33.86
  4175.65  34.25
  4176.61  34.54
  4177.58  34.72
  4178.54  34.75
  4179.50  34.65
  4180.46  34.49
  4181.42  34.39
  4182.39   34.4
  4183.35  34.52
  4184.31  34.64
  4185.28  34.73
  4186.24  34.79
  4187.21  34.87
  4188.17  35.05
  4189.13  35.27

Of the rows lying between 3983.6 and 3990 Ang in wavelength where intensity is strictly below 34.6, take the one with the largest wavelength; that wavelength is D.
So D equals 3989.55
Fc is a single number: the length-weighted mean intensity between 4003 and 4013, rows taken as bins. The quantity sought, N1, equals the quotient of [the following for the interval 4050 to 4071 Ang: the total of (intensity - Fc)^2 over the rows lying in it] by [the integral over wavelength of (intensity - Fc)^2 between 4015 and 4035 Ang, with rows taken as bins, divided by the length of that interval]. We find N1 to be 51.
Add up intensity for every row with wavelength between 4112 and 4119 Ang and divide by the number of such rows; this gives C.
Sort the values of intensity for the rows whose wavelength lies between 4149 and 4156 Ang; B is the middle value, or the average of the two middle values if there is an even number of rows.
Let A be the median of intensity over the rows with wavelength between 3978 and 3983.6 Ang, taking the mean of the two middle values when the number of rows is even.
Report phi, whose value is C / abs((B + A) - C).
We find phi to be 1.44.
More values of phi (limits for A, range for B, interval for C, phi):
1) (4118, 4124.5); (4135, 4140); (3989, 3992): 0.86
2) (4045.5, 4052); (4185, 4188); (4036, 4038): 0.98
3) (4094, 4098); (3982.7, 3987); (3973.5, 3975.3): 0.43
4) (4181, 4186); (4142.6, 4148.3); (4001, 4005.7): 0.98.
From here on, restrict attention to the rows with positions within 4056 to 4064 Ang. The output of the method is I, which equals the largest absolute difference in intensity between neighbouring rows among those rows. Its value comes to 0.43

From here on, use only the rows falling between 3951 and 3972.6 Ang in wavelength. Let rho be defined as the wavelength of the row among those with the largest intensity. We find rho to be 3951.16 Ang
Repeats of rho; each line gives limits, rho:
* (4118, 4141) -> 4125.00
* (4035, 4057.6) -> 4050.65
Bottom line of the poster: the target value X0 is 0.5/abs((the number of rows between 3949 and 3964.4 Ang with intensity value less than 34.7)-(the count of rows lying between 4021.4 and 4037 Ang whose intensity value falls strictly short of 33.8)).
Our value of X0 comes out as 0.038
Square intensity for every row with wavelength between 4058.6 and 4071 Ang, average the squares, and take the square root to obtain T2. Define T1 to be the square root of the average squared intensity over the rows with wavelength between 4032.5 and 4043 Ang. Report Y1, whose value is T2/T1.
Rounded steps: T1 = 34.2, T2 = 32.6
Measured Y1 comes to 0.95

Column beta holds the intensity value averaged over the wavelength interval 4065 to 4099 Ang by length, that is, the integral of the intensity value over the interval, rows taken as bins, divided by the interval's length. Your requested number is 34.3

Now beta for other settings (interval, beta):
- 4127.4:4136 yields 34.2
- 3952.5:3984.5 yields 21.1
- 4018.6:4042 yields 35.1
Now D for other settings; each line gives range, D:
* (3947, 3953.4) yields 3952.98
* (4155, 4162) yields 4161.25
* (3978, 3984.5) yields 3984.05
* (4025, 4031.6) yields 4031.11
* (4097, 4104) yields 4103.22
